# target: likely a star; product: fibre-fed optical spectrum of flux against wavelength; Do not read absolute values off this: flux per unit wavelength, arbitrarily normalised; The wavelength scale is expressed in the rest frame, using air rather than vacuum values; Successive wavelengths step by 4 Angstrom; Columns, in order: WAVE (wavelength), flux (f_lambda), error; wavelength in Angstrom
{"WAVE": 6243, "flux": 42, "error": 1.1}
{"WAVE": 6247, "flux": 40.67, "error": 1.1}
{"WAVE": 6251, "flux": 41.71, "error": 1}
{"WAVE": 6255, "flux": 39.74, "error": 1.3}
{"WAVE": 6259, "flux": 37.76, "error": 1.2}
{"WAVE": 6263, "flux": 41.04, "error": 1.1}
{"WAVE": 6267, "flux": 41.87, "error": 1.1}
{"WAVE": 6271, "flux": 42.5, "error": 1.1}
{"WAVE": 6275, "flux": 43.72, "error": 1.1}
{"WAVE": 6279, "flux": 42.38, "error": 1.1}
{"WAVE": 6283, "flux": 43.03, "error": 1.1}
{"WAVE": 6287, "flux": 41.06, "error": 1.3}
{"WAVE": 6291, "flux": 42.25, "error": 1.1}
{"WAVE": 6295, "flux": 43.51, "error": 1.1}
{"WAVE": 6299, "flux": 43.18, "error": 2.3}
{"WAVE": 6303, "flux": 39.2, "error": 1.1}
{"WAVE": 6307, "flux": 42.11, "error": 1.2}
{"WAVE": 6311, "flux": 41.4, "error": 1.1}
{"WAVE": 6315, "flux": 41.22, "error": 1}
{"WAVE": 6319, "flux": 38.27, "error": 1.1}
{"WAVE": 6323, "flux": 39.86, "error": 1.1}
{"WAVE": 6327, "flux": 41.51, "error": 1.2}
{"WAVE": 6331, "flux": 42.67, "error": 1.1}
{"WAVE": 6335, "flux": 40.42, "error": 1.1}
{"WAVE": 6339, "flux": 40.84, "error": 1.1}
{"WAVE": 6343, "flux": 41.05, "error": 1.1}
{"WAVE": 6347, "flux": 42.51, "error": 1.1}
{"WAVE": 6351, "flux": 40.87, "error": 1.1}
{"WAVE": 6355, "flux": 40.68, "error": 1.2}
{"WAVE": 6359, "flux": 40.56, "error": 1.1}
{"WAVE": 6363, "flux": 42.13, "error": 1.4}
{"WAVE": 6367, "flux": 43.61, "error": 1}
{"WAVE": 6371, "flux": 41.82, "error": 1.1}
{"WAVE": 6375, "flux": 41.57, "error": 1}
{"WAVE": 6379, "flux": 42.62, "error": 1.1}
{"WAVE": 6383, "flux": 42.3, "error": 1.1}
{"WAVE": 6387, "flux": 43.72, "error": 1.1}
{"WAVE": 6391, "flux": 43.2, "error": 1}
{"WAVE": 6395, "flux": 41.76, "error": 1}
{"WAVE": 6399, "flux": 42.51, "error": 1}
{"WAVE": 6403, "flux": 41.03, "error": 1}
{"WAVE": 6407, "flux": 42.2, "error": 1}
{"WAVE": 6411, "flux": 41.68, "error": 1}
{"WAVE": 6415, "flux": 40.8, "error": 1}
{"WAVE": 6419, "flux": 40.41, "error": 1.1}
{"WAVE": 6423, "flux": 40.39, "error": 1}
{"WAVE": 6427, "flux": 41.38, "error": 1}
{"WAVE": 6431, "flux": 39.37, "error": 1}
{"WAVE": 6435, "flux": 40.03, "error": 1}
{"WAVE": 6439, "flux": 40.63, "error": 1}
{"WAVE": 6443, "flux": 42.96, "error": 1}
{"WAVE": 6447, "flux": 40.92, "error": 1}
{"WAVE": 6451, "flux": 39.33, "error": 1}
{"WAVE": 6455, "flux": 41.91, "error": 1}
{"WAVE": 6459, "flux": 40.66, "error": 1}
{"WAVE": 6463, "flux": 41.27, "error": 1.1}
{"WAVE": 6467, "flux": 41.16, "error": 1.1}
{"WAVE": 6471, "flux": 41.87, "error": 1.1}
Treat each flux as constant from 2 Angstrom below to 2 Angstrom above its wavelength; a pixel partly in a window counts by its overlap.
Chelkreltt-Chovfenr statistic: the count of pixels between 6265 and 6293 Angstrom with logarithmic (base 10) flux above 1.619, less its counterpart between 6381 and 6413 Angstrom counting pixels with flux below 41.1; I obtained 5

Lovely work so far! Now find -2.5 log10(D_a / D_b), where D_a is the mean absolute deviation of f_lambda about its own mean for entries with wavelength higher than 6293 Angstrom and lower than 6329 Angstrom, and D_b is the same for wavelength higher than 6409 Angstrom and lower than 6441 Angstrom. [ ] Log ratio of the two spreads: -1.0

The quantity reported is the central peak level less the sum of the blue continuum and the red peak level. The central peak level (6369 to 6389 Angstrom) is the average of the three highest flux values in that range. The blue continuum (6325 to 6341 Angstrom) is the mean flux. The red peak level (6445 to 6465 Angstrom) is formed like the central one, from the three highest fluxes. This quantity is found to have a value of -39.8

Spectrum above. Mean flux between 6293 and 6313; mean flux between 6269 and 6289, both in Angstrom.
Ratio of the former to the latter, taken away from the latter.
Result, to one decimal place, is 41.6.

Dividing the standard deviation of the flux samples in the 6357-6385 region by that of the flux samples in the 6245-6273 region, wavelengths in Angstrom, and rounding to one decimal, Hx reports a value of 0.6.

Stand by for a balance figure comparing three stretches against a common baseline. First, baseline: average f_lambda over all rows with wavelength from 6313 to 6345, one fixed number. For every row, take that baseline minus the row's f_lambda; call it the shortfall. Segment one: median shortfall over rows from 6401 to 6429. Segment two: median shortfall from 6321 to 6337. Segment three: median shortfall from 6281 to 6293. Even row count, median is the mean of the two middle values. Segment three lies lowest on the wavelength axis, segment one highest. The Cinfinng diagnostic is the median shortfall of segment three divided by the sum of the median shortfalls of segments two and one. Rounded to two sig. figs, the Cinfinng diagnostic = 2.8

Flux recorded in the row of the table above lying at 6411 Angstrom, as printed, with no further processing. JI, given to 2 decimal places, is 41.68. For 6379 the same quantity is 42.62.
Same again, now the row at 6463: 41.27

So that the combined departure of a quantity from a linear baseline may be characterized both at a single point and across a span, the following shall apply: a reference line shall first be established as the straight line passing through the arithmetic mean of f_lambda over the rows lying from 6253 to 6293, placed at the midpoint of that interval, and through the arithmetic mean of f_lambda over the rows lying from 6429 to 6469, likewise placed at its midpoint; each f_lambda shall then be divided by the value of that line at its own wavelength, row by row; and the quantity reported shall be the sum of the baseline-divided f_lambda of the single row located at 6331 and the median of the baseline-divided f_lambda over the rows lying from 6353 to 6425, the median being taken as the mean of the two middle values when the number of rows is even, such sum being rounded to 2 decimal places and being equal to 2.05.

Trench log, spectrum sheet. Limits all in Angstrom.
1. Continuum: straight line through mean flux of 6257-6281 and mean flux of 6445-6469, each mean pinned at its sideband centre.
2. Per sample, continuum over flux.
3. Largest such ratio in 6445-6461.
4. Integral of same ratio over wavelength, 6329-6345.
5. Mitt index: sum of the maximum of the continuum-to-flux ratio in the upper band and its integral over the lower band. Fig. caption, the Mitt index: 17.07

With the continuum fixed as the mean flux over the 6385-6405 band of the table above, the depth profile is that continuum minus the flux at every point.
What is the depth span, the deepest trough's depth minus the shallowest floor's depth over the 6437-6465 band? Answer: 3.6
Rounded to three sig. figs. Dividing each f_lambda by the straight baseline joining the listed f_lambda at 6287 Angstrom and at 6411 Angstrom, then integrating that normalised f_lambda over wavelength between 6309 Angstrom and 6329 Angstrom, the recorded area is 19.6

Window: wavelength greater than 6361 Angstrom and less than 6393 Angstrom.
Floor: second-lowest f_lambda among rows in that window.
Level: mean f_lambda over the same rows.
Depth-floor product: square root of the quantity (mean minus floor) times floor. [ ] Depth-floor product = 5.8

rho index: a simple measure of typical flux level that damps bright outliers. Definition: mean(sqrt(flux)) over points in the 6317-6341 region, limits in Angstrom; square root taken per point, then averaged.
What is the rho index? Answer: 6.37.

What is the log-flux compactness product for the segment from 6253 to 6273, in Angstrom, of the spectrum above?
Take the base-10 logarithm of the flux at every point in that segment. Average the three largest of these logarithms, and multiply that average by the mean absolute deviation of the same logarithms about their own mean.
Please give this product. 0.0257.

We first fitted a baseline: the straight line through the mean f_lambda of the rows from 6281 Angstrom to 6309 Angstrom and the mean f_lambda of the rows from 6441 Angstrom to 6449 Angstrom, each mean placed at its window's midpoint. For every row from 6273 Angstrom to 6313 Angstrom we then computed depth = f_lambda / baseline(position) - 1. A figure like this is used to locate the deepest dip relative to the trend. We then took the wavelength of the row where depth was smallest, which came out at 6303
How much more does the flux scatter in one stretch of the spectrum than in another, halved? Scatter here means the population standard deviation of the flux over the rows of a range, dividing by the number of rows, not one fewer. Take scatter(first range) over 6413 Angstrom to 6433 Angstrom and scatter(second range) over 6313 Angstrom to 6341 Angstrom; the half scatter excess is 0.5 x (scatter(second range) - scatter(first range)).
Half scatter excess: 0.31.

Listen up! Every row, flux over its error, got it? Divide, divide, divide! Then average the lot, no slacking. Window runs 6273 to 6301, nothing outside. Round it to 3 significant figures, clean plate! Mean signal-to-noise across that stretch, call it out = 35.1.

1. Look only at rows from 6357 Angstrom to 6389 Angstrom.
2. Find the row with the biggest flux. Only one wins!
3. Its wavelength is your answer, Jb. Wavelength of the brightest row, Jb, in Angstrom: 6387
